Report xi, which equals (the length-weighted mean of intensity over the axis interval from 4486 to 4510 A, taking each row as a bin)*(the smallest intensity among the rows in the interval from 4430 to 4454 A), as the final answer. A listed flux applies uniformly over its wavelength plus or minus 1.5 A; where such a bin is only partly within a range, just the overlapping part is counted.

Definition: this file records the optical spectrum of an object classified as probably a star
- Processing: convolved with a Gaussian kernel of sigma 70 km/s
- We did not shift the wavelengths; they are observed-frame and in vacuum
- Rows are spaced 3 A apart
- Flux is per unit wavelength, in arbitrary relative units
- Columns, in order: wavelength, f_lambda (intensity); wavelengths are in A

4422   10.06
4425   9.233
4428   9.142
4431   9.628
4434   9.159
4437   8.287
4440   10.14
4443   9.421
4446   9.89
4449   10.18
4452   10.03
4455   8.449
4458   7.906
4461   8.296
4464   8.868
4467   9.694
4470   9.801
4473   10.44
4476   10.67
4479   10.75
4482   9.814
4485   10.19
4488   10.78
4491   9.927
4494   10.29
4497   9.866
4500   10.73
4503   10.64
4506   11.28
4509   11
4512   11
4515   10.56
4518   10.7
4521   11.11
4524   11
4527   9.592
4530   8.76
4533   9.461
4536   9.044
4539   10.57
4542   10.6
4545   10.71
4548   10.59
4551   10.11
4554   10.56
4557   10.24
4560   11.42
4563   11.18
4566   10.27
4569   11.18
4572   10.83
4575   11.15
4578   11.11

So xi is 87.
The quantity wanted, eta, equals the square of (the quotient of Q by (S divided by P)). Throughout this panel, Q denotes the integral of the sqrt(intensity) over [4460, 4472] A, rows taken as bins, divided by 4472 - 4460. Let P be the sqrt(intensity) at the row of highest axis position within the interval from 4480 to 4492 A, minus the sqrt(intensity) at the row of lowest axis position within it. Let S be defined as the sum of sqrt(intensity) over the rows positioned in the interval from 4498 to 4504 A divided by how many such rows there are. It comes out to 0.000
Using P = 0.0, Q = 3.04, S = 3.27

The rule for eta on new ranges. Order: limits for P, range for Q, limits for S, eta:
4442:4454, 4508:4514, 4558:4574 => 0.010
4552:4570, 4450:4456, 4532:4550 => 0.008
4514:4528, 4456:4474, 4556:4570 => 0.019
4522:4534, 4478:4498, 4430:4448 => 0.063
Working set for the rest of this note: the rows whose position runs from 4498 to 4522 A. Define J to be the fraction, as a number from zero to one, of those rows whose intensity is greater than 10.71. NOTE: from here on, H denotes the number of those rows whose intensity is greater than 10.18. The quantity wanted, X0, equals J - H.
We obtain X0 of -7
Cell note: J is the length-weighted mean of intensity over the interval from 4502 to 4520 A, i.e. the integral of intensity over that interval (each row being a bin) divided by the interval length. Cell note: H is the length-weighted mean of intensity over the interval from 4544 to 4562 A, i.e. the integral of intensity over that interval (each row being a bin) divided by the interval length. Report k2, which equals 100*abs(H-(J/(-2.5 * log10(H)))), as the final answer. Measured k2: 1486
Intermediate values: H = 10.6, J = 10.88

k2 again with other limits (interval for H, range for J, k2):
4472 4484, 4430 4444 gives 1407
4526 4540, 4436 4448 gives 1335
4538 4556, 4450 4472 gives 1406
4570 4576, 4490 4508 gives 1502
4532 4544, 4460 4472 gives 1368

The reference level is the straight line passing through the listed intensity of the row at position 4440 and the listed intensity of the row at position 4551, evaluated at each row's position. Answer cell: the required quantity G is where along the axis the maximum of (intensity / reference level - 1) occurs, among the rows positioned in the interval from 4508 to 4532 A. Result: 4521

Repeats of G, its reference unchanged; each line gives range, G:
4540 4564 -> 4560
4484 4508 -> 4506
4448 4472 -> 4449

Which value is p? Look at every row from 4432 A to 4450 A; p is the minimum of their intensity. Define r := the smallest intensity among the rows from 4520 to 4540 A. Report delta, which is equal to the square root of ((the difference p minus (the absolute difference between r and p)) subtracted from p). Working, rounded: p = 8.287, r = 8.76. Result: 0.7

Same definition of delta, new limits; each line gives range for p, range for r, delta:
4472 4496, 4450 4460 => 1.4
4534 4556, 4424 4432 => 0.3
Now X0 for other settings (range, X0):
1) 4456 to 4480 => -3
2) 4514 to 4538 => -4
